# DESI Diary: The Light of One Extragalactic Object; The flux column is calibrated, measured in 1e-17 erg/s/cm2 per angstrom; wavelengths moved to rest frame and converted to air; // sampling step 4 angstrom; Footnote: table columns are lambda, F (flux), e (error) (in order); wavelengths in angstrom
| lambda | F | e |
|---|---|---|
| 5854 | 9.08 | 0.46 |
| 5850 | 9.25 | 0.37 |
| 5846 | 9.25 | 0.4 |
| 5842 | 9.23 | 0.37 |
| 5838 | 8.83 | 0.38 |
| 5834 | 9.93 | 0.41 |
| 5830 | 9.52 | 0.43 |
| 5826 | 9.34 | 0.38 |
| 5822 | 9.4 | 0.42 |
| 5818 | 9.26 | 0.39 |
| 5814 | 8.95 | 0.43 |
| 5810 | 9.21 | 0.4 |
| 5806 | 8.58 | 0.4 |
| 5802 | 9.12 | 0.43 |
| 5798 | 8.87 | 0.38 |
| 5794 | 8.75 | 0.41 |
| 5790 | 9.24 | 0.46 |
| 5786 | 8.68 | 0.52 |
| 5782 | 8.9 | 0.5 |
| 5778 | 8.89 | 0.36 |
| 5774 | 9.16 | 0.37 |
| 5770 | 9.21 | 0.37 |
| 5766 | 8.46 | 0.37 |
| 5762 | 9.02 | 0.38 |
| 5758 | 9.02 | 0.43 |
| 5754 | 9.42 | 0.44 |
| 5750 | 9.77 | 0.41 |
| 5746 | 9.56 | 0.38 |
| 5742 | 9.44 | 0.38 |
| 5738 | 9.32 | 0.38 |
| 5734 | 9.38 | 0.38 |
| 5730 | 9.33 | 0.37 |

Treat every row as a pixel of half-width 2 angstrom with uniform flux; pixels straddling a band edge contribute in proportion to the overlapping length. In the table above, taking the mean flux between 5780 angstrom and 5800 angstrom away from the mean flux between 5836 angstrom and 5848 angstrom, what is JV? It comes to 0.22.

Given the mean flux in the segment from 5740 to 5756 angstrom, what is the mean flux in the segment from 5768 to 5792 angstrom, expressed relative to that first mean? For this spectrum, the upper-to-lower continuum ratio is 0.94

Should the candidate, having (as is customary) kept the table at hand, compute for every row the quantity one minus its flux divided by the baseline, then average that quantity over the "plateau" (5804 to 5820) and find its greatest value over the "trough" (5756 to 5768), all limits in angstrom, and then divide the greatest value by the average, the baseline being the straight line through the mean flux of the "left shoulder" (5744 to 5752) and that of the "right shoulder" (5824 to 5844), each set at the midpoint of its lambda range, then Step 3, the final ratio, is 2.53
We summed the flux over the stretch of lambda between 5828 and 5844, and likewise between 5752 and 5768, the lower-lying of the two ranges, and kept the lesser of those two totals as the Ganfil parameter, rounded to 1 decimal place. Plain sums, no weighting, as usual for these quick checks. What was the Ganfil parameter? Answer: 35.9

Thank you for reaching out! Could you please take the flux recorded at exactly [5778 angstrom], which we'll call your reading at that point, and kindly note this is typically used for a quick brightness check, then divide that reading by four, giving 2.22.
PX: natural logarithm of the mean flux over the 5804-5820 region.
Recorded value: 2.20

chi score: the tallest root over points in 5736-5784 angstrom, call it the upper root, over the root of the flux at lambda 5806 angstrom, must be 1.07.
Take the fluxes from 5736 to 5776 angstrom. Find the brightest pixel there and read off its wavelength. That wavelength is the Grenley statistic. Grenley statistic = 5750 angstrom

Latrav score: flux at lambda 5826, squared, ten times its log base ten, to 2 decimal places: 19.41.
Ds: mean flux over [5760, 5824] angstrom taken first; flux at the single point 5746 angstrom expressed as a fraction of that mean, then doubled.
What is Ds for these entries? 2.13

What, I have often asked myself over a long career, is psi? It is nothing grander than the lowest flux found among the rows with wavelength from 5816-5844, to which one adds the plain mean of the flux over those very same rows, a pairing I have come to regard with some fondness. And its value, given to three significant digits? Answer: 18.2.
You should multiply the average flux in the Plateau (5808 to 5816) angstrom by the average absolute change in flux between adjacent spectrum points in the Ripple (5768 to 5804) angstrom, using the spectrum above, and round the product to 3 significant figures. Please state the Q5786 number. 2.24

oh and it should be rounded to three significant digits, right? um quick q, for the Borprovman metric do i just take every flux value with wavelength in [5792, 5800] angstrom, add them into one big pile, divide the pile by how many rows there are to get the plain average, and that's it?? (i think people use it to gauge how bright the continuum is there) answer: 8.81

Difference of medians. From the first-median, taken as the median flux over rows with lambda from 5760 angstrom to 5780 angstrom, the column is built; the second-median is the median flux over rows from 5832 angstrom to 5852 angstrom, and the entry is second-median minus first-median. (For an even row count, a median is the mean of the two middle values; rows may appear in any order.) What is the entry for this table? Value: 0.23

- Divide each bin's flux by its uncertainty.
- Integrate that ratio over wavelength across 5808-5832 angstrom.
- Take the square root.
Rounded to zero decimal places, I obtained 23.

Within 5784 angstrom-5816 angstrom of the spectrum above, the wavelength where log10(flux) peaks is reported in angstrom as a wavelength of 5790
